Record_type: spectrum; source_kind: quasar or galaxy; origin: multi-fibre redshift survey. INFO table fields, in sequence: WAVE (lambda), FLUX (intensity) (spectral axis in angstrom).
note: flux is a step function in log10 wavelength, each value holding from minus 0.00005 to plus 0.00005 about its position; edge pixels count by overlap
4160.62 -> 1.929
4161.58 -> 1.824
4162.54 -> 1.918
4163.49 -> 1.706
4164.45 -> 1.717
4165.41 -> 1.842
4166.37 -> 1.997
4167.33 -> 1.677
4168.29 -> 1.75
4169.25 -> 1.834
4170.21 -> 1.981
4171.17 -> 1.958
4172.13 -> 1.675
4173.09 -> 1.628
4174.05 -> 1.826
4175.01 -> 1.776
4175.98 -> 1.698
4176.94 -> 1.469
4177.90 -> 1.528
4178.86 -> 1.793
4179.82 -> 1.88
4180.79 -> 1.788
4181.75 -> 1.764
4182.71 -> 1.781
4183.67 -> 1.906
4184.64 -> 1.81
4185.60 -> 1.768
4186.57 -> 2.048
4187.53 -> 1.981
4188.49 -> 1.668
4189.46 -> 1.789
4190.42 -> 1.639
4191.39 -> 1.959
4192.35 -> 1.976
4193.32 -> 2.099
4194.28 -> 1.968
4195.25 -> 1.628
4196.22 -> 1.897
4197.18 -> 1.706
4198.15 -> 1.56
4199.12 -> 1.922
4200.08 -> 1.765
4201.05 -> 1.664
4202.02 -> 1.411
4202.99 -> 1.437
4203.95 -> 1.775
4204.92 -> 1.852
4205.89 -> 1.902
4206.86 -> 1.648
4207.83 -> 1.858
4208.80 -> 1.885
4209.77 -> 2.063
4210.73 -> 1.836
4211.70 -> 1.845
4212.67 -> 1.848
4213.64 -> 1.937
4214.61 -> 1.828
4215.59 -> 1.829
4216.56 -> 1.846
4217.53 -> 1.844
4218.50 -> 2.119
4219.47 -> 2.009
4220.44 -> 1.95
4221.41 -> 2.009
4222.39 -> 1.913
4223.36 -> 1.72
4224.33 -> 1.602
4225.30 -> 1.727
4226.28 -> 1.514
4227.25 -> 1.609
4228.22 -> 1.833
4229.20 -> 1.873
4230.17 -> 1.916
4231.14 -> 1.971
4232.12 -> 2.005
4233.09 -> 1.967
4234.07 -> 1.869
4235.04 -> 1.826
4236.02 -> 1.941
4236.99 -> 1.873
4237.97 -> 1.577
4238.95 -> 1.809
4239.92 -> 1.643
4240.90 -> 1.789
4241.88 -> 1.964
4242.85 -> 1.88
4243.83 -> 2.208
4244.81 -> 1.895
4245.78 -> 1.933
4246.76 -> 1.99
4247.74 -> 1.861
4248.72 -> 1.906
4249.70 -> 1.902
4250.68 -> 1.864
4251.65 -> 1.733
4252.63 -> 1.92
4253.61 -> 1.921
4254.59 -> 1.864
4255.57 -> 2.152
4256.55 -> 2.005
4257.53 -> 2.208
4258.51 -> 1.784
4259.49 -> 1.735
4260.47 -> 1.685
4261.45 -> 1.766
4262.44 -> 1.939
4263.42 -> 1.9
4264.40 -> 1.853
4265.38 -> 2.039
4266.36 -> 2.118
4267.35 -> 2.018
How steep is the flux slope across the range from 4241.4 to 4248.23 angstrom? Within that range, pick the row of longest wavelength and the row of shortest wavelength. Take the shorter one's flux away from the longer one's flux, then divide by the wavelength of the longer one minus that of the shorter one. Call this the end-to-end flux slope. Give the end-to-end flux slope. -0.02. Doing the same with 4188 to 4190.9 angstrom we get -0.02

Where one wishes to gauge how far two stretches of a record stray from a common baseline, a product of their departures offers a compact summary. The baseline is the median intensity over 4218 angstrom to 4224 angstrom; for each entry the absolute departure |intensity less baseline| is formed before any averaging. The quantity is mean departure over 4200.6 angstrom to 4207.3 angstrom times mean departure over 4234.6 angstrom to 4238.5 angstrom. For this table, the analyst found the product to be 0.054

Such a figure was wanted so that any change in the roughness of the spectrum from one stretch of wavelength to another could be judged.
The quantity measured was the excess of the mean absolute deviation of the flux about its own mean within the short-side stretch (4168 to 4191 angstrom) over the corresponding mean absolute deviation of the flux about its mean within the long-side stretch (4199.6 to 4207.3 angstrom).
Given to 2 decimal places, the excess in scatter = -0.04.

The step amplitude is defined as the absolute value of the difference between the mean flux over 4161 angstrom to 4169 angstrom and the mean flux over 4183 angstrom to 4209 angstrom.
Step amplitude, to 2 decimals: 0.01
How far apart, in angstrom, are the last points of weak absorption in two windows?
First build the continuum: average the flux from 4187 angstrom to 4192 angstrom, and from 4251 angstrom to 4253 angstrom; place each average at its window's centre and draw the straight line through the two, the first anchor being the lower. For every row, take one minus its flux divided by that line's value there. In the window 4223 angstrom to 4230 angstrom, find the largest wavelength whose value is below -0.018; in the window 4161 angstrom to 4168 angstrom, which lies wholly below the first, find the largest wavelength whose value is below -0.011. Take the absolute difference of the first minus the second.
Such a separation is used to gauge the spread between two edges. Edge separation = 62.8 angstrom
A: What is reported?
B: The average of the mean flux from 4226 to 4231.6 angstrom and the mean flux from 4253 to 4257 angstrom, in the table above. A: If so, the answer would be 1.89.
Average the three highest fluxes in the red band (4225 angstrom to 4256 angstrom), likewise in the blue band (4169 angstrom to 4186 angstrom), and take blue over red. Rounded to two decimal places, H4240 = 0.92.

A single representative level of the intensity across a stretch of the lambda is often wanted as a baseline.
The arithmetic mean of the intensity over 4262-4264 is 1.92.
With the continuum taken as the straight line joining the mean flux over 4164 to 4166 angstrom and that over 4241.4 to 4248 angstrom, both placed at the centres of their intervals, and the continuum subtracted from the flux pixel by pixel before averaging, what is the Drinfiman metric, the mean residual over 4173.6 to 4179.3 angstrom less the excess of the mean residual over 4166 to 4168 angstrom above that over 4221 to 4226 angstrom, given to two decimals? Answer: -0.30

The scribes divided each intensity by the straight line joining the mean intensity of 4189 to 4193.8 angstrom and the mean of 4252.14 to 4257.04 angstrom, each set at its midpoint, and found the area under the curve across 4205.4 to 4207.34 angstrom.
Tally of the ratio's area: 1.80 angstrom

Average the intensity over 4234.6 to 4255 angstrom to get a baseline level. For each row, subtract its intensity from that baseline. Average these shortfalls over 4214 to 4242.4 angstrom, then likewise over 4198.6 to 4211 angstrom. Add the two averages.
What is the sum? 0.13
